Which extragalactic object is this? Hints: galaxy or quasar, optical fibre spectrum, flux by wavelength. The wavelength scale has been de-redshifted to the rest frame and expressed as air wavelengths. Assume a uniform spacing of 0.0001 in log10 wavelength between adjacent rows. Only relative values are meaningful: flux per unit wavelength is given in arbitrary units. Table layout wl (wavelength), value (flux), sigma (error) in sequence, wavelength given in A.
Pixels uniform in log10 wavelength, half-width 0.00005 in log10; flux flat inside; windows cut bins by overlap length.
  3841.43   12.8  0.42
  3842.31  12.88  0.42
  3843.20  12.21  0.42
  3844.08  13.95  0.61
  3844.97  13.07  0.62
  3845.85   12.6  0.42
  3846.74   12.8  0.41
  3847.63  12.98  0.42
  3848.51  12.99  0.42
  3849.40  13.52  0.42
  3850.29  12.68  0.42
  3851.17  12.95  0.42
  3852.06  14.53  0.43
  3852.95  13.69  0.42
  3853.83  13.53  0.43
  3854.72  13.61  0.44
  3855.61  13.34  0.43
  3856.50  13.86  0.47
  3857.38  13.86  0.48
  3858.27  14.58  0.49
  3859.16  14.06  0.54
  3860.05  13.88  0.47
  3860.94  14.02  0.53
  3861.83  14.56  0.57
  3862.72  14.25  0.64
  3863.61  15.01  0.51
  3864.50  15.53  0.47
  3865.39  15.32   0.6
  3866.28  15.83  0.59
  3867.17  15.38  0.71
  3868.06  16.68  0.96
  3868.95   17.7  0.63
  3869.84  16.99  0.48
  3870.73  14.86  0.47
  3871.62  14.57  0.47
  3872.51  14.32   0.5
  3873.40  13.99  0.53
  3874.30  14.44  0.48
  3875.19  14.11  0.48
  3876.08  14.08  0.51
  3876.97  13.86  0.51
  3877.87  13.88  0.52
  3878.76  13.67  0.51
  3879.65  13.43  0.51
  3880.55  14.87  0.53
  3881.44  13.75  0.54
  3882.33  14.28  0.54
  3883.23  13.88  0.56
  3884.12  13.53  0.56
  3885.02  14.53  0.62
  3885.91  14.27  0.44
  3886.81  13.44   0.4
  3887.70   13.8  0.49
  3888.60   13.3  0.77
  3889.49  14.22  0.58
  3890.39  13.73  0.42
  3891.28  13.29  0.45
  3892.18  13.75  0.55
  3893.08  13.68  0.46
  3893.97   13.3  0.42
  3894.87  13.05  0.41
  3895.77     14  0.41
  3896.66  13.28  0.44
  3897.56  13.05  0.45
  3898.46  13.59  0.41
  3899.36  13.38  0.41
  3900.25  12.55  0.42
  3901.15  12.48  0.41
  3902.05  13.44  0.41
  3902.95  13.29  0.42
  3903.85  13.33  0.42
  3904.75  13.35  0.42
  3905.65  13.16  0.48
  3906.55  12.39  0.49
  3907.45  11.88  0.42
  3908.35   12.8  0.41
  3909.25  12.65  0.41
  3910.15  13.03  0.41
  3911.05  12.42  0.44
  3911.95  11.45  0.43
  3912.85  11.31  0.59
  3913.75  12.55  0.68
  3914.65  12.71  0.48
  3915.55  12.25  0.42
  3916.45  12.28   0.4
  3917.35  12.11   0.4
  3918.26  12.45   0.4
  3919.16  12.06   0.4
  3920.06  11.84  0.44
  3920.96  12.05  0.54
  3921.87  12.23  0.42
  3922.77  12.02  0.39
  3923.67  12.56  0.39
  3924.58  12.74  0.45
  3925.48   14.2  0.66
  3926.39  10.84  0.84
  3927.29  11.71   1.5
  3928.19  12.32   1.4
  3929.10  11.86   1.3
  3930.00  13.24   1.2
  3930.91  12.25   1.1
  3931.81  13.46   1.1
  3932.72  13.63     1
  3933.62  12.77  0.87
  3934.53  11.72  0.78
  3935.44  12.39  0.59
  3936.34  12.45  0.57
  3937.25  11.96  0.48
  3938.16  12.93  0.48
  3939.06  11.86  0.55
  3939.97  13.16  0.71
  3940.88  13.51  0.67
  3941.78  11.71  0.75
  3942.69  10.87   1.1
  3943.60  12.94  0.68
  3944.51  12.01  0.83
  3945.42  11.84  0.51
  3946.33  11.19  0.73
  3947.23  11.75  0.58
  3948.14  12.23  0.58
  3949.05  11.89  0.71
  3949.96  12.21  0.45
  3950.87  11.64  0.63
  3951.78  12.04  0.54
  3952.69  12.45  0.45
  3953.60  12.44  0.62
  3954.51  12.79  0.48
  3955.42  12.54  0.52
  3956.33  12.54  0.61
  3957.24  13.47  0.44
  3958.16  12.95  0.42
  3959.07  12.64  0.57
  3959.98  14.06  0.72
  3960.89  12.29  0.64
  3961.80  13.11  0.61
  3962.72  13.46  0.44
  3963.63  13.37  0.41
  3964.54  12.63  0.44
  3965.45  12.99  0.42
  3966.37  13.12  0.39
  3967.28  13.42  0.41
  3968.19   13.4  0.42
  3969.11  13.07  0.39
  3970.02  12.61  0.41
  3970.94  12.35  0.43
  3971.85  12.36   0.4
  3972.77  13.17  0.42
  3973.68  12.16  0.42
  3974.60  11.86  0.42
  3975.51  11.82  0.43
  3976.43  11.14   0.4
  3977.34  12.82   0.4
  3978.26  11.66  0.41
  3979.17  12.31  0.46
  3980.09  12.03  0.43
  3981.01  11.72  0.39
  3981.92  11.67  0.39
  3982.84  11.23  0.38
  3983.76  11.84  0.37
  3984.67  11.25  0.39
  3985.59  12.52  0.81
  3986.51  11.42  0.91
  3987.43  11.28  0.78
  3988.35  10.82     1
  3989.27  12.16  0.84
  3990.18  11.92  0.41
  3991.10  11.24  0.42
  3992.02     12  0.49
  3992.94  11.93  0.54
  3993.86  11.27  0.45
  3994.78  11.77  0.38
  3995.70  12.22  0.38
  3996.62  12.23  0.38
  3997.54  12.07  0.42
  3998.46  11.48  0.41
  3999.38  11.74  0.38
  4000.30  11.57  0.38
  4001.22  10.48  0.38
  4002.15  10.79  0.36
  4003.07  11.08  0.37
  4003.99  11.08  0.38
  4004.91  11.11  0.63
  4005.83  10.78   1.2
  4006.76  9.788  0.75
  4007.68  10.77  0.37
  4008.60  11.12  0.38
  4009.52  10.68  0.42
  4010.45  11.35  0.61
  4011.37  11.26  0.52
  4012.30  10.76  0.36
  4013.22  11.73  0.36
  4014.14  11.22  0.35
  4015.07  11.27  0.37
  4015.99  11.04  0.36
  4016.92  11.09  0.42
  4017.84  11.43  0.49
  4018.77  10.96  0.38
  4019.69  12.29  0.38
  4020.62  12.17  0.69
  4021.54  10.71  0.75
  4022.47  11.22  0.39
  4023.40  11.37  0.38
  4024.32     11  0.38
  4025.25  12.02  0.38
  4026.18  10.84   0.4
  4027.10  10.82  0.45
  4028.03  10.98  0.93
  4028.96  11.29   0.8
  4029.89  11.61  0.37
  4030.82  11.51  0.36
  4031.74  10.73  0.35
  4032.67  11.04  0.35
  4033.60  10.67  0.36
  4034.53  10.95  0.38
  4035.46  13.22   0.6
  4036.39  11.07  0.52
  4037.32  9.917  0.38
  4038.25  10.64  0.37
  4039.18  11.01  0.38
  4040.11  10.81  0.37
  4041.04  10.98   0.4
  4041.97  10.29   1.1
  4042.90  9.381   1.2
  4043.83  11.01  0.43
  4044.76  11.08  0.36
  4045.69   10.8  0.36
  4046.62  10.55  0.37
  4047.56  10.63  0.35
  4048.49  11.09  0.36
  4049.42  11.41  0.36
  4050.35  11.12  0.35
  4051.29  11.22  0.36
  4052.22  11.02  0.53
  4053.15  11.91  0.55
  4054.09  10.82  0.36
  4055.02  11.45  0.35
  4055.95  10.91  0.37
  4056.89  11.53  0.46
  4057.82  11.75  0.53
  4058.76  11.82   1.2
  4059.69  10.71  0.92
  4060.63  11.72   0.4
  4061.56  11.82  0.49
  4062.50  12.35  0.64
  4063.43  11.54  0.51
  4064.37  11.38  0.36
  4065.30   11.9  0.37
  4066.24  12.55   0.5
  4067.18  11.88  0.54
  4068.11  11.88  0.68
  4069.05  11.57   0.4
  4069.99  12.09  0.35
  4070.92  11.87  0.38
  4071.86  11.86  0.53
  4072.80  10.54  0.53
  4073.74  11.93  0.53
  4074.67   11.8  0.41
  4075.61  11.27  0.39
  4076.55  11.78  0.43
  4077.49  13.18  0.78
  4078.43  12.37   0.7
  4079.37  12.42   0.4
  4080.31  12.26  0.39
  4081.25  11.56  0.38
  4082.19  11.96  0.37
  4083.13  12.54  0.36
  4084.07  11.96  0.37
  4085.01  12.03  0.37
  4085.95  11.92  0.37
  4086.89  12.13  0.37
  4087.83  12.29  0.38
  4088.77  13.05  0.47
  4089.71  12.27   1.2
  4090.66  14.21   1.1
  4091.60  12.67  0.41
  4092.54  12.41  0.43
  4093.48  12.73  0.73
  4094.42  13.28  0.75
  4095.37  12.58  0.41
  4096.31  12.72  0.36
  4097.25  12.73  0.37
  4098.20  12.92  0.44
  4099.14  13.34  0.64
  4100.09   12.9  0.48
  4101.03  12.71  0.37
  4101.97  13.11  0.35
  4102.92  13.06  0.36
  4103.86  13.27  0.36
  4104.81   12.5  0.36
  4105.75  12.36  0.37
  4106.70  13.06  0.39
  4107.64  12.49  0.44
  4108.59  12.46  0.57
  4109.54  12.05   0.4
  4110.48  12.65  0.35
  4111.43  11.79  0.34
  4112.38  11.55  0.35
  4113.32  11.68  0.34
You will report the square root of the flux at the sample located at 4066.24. 3.54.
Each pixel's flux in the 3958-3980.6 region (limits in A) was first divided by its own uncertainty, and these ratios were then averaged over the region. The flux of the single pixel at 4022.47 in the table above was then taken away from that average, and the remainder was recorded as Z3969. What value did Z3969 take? 17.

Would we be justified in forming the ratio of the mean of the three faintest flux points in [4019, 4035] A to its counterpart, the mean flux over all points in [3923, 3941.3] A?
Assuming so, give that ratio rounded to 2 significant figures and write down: 0.85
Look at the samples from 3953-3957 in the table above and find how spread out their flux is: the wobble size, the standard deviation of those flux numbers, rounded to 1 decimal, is 0.1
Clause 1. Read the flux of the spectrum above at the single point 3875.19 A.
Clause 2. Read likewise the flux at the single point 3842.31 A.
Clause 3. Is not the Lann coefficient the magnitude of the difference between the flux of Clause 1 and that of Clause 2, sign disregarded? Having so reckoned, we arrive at 1.2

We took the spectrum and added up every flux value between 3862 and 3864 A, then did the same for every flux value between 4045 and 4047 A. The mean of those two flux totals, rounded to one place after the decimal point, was 25.3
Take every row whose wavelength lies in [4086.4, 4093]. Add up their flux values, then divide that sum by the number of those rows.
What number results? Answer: 12.7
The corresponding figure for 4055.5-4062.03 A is 11.5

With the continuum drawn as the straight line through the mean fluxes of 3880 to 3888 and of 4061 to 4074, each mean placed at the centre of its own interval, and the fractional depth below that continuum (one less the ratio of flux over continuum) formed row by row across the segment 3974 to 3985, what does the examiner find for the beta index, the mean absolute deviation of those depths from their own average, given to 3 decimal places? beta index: 0.025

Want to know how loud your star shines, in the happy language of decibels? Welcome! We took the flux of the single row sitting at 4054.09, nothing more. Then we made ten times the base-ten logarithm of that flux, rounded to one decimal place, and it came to 10.3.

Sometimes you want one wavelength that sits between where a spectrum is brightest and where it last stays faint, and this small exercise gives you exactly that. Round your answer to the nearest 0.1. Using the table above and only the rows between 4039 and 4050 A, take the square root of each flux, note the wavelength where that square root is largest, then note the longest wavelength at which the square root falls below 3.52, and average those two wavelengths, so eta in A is 4049.4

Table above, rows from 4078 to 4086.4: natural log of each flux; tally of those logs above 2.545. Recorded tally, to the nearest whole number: 0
